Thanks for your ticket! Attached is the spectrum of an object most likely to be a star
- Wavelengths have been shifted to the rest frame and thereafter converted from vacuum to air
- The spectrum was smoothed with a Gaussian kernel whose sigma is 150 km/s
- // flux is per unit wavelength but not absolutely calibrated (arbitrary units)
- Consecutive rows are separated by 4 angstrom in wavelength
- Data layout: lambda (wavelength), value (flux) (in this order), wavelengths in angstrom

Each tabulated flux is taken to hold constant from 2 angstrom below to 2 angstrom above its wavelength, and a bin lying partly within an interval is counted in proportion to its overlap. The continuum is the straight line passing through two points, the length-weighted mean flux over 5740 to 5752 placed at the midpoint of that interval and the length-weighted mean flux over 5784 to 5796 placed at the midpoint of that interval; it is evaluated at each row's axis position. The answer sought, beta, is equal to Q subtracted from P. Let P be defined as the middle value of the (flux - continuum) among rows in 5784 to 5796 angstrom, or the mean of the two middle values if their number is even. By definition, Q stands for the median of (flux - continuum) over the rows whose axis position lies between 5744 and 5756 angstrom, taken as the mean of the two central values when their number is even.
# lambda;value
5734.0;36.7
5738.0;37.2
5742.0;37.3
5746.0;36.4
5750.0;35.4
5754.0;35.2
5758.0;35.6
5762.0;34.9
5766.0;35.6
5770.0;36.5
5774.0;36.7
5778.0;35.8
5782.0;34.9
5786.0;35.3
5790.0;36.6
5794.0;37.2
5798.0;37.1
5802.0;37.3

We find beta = 1.20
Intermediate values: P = 0.23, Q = -0.97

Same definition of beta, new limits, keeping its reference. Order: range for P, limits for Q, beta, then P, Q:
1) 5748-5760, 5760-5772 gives -0.20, -0.97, -0.77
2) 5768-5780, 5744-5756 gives 1.10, 0.13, -0.97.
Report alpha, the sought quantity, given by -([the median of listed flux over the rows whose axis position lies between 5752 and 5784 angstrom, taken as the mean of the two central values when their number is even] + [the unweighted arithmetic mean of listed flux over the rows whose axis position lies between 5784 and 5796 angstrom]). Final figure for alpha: -72.0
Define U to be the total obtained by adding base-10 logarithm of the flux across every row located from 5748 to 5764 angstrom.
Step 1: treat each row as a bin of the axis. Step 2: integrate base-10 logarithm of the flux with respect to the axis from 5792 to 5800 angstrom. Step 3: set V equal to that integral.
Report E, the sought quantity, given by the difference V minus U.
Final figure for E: 6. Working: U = 6.2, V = 13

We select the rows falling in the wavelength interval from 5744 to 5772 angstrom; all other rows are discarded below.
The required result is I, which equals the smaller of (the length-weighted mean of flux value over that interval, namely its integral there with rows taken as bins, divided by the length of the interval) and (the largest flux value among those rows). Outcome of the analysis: 35.7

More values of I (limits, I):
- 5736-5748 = 37.0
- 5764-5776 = 36.3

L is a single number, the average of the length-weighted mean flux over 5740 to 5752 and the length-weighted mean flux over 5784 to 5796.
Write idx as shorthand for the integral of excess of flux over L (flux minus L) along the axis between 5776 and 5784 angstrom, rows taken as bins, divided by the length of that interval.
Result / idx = -1.0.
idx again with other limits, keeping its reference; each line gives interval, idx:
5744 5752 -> -0.5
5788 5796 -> 0.5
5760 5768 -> -1.1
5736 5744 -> 0.9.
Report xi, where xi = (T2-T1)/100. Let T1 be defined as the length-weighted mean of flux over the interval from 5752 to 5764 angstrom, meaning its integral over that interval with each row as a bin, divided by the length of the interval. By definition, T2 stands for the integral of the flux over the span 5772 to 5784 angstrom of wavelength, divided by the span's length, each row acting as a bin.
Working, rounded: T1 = 35.2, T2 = 35.8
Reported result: 0.006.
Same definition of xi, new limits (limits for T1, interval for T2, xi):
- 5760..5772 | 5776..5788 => -0.003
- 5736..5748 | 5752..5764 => -0.017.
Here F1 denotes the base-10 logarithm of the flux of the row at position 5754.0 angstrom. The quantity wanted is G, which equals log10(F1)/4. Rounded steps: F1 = 1.55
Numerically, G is 0.0473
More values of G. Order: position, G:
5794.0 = 0.0490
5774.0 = 0.0486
